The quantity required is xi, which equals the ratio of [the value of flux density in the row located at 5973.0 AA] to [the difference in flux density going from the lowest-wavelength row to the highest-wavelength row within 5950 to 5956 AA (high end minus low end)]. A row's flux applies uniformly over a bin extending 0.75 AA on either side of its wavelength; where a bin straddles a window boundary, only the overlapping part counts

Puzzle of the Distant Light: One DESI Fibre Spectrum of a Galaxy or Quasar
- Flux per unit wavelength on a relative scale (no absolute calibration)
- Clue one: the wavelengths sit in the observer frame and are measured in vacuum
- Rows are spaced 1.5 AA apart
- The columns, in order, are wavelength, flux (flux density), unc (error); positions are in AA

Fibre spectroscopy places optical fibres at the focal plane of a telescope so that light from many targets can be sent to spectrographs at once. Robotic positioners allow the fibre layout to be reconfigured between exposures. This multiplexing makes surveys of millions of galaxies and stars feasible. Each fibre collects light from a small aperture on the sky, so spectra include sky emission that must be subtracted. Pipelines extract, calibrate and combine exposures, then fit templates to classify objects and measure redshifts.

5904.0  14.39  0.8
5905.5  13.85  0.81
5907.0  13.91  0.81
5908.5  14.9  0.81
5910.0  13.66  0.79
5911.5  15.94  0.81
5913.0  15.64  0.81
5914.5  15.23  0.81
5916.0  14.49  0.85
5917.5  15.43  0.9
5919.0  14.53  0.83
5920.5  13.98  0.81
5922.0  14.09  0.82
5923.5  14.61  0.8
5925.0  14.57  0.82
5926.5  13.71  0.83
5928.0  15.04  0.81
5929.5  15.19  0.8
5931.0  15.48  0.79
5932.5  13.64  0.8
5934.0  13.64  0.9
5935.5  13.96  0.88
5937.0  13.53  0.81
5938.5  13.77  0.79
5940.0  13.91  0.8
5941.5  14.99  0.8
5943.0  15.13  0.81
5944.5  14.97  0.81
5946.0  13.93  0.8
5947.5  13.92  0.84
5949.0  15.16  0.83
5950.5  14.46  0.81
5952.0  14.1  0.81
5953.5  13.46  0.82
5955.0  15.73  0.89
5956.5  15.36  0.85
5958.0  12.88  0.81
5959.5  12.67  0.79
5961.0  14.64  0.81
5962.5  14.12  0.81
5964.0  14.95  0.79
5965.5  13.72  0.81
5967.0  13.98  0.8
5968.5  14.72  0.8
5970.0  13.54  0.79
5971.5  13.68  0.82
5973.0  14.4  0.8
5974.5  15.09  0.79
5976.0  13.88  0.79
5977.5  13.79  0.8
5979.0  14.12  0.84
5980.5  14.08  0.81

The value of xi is 11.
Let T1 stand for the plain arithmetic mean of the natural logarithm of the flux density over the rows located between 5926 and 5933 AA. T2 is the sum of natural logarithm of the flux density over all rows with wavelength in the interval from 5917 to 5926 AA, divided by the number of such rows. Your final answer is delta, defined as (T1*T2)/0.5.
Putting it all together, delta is 14.3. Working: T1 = 2.68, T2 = 2.68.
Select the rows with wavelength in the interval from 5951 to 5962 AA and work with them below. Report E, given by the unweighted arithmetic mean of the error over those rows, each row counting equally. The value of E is 0.826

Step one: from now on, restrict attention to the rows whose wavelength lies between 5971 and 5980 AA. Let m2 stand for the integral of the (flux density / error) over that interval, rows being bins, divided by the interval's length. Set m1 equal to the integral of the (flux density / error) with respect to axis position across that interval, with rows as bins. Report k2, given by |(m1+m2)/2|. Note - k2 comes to 88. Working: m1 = 158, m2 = 17.6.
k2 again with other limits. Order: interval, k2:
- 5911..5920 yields 91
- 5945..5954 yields 87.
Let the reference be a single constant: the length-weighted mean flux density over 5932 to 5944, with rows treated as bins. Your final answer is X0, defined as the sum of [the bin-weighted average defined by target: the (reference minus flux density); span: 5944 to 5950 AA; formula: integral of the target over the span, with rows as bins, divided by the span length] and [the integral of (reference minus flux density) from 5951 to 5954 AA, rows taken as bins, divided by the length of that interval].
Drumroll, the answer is -0.14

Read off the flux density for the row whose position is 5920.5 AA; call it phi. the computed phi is 13.98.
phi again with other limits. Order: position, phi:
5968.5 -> 14.72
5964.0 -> 14.95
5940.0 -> 13.91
